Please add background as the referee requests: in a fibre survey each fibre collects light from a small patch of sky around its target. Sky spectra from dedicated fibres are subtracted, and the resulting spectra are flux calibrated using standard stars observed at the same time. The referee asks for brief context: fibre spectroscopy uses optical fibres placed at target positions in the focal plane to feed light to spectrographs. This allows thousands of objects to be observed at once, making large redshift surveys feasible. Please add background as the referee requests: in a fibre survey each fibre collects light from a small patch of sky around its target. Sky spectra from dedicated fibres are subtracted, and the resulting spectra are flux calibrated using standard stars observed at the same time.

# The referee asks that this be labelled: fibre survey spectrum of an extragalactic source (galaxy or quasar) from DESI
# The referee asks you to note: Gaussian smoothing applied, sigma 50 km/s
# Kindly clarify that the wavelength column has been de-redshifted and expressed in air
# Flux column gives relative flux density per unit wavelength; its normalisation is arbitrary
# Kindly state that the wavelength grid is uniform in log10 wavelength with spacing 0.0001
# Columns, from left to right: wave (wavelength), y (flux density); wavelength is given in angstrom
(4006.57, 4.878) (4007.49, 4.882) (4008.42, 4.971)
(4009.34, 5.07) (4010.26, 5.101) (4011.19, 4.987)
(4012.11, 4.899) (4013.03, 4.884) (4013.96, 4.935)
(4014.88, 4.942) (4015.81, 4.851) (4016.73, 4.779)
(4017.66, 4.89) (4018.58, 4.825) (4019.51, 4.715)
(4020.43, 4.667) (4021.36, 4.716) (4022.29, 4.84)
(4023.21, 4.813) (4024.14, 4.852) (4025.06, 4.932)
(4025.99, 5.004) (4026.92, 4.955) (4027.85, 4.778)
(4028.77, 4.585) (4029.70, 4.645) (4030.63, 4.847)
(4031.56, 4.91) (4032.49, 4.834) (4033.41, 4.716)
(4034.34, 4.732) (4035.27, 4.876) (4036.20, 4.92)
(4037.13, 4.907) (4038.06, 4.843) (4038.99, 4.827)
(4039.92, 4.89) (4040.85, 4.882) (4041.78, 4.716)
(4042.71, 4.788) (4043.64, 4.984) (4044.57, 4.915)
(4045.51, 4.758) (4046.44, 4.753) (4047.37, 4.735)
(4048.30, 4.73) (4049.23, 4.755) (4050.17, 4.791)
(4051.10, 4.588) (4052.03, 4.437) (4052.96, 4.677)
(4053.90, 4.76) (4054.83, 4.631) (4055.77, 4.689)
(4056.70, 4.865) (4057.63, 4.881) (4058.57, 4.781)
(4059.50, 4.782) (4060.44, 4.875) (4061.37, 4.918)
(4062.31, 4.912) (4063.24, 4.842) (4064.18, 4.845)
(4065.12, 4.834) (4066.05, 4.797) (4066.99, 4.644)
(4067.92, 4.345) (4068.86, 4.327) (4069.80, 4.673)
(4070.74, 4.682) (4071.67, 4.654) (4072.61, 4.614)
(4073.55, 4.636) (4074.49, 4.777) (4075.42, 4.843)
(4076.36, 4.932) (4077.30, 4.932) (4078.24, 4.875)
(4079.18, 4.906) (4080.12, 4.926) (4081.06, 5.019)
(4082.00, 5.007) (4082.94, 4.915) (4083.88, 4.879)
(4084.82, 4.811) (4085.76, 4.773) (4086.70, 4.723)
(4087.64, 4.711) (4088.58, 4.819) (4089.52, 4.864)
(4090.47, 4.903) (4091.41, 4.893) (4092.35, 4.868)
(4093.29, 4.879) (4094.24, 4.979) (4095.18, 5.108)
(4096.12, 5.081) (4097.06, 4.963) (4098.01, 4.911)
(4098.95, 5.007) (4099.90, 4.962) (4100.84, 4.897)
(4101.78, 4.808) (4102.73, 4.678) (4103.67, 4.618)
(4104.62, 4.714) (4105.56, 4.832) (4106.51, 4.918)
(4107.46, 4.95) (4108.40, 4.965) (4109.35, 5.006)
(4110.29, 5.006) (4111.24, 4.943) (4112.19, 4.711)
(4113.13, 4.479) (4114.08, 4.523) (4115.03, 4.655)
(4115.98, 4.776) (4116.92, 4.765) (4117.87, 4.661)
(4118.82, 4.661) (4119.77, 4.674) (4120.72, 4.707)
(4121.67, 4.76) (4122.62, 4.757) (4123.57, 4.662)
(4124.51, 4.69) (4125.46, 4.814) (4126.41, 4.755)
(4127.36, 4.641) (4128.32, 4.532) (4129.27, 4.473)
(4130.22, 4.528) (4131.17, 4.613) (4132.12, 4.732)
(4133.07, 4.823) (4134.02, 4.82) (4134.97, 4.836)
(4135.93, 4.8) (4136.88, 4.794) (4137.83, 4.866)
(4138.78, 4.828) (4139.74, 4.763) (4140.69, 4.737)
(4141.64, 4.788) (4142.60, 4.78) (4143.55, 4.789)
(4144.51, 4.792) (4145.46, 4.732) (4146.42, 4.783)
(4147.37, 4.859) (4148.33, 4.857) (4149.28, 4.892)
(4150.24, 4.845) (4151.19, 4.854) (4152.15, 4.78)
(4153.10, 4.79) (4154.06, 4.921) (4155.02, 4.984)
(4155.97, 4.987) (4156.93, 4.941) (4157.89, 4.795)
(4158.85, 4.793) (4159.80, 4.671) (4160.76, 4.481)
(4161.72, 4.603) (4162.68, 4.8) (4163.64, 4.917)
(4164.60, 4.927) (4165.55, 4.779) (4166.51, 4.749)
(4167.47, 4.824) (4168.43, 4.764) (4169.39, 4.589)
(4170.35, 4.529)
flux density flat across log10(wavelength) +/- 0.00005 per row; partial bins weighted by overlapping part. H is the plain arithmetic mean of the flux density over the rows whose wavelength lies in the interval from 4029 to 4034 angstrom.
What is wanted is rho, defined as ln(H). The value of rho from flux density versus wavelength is 1.57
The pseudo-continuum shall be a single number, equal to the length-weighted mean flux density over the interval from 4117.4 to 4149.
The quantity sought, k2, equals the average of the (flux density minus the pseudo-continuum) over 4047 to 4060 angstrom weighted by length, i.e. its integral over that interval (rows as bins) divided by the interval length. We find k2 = -0.02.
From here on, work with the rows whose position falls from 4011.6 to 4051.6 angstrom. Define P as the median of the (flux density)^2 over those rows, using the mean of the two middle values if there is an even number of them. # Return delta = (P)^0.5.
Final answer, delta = 4.83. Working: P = 23.37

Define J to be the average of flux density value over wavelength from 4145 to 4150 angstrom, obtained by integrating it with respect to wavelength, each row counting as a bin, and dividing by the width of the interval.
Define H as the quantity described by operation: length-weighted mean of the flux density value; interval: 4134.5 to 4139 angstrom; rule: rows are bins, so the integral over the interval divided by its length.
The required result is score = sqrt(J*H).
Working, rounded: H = 4.82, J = 4.82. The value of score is 4.82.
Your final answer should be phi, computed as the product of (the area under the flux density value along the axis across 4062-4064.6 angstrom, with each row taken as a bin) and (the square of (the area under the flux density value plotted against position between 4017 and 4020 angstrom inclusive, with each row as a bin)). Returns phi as 2633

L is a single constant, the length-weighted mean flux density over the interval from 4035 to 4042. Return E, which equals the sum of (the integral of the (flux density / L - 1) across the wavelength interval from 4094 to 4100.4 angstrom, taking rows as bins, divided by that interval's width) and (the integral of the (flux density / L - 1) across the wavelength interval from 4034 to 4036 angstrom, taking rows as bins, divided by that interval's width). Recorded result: 0.02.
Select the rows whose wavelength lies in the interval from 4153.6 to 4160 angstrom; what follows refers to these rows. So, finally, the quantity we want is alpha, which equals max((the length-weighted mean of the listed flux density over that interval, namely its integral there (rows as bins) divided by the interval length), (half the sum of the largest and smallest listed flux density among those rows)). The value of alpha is 4.88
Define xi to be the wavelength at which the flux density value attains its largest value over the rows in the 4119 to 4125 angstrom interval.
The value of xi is 4121.67 angstrom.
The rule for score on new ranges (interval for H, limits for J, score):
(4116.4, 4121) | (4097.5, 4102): 4.81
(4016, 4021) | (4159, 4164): 4.74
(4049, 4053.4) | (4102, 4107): 4.70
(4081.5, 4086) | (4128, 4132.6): 4.73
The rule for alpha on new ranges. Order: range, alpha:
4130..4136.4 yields 4.74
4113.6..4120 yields 4.67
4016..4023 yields 4.78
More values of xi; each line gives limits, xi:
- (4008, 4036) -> 4010.26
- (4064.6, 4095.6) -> 4095.18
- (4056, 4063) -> 4061.37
